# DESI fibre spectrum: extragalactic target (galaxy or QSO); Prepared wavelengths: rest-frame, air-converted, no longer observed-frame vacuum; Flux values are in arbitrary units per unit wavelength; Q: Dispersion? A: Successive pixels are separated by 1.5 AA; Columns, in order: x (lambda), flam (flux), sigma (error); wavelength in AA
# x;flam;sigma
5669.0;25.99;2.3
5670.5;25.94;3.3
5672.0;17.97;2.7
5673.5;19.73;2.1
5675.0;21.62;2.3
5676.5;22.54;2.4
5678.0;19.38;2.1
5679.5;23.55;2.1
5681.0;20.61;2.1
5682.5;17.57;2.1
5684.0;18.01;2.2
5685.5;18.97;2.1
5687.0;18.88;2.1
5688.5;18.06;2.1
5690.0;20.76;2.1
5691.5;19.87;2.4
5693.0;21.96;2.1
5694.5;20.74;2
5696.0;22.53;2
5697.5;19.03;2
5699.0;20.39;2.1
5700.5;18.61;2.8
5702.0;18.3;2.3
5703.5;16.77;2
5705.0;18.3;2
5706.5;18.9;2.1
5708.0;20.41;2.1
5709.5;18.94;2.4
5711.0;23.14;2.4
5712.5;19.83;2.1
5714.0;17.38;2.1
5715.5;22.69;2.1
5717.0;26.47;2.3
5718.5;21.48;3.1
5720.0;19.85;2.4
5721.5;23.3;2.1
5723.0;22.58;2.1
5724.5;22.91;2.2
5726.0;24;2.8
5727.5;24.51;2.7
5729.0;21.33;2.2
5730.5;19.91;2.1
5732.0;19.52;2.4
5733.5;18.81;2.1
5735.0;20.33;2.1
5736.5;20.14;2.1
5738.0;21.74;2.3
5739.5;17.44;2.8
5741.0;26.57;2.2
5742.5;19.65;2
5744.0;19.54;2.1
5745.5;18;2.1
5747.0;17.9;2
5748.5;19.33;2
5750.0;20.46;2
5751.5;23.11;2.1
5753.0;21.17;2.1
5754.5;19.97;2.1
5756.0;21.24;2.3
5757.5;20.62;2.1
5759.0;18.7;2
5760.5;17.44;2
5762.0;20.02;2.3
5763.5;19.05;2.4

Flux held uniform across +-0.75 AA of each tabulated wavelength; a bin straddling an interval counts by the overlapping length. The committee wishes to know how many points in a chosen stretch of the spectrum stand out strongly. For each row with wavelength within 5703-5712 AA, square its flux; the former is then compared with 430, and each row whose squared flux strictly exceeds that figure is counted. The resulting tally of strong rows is 1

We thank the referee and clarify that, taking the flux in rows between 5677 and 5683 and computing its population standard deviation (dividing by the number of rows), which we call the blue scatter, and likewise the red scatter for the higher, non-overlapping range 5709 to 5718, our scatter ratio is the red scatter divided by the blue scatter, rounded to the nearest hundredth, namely 1.39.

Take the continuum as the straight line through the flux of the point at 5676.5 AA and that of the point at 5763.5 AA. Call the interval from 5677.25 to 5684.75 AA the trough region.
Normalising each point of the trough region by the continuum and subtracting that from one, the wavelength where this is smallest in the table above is 5679.5 AA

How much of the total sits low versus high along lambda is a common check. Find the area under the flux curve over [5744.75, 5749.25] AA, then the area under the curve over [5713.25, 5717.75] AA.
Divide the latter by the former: 1.20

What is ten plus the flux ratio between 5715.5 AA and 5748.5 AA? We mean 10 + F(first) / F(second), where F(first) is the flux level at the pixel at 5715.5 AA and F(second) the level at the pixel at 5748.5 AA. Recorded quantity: 11.2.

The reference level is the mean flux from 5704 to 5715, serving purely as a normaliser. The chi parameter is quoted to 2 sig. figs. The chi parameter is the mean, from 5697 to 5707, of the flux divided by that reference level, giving 0.95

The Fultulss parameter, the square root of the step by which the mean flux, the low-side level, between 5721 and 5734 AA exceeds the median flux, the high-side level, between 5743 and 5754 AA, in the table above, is 1.5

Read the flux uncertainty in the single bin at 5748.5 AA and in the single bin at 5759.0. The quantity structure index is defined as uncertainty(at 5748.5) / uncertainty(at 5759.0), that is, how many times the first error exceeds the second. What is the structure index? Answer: 1.00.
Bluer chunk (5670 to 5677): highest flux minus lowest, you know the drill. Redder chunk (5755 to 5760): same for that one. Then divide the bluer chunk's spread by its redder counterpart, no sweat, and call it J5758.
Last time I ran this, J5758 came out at 3.1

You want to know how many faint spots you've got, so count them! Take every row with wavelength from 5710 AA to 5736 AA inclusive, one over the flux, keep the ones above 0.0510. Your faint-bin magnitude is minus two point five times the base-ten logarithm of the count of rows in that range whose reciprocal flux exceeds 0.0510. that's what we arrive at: -1.19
